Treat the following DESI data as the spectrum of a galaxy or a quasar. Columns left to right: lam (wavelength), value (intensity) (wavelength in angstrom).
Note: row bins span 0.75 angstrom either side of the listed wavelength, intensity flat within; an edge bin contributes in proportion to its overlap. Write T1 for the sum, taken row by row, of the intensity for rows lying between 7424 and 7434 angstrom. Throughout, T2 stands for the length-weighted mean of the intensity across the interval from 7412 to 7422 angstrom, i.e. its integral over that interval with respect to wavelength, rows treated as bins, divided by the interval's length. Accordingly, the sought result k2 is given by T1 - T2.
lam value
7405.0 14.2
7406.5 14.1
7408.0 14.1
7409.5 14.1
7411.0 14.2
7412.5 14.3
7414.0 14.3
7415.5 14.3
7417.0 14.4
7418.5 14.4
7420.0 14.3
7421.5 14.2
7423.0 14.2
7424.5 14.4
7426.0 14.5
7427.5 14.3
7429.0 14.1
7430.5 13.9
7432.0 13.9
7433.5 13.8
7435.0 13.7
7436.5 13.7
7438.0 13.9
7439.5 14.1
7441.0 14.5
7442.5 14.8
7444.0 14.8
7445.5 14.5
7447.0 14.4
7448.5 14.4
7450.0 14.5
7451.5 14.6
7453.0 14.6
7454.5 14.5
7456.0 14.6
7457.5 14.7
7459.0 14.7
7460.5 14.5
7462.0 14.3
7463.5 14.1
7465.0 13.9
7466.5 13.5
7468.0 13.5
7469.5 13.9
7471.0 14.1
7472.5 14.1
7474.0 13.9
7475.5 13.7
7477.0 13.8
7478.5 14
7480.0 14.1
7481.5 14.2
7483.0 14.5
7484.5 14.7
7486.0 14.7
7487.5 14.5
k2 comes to 84.6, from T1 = 99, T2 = 14.3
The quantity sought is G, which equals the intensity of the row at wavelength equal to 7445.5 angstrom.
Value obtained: 14.5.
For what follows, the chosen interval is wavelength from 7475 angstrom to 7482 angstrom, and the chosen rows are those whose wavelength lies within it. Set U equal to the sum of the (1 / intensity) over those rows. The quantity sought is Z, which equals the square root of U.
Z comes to 0.599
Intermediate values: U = 0.358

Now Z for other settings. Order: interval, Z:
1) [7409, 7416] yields 0.593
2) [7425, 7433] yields 0.595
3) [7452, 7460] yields 0.585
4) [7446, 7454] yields 0.587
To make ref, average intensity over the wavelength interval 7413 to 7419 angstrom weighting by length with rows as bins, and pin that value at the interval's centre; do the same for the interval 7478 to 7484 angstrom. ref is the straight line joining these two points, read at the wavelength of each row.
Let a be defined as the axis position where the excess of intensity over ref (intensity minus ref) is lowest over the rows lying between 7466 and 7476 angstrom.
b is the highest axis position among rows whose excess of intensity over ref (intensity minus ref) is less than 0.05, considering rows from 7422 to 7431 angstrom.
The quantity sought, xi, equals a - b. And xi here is 36.0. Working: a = 7466.5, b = 7430.5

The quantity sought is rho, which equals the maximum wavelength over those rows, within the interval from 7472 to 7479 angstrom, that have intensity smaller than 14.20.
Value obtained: 7478.5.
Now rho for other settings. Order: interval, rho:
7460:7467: 7466.5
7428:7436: 7435.0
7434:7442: 7439.5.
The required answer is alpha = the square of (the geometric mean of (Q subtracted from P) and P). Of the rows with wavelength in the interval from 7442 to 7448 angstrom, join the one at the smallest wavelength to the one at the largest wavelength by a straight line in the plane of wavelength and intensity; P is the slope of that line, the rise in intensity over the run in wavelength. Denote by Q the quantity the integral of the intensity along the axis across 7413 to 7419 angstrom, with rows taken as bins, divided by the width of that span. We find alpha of 1.3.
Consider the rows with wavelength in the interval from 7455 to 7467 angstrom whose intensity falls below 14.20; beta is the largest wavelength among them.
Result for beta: 7466.5 angstrom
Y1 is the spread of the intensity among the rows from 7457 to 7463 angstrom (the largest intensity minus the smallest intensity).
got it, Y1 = 0.40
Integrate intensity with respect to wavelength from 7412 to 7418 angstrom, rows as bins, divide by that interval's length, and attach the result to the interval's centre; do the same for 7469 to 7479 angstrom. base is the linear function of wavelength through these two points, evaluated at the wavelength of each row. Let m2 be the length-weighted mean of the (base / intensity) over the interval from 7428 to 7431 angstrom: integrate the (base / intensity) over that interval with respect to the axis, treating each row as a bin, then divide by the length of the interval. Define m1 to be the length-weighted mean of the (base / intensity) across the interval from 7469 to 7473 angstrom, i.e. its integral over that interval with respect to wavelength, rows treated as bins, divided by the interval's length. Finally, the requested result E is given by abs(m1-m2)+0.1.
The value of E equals 0.12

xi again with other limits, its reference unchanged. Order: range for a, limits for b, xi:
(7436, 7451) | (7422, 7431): 6.0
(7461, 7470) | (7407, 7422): 45.0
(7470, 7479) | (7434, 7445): 36.0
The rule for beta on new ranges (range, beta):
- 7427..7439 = 7438.0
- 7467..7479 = 7478.5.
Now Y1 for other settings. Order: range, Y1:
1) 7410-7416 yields 0.10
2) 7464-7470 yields 0.40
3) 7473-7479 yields 0.30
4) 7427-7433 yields 0.40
